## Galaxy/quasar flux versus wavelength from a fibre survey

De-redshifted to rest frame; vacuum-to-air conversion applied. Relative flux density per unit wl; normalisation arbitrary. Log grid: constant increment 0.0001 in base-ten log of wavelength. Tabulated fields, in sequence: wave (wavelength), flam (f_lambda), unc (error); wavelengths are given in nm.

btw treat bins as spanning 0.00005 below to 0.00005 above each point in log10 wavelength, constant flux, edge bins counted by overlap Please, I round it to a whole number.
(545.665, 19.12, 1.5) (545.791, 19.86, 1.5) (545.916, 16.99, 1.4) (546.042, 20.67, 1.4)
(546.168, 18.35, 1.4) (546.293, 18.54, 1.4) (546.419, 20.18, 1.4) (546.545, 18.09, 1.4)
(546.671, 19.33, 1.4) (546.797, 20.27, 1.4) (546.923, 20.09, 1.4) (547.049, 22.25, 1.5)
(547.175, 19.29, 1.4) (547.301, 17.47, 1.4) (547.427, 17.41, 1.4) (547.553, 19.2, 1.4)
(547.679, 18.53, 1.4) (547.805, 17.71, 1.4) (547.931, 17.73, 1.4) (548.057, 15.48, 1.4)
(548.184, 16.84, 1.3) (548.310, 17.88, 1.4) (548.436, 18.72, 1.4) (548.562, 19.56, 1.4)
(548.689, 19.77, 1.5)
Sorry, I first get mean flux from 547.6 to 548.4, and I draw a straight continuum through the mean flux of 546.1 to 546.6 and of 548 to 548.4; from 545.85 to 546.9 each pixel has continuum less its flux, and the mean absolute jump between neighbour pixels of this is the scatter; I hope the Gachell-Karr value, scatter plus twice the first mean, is 37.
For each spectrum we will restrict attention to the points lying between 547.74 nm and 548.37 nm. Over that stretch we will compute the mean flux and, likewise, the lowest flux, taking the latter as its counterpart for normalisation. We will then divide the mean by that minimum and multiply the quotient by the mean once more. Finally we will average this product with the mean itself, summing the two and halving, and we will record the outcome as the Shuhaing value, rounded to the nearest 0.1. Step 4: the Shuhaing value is 18.0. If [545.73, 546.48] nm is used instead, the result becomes 20.3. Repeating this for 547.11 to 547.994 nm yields 18.6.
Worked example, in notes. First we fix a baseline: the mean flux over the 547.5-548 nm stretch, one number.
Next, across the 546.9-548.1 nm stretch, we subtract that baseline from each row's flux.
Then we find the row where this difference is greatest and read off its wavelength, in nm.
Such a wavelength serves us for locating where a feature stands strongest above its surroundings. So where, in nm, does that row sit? 547.049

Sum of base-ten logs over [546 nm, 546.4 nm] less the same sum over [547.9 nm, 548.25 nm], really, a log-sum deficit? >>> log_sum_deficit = 0.18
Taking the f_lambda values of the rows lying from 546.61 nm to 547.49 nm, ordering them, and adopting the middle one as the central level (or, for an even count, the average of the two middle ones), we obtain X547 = 19.3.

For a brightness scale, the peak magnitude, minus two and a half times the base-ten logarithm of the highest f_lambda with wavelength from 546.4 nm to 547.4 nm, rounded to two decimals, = -3.37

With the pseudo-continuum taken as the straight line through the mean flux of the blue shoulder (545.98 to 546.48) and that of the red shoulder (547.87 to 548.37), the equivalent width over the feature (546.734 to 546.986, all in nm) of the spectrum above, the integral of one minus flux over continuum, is -0.021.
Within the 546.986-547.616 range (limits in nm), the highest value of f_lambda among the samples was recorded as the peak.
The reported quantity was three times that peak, 67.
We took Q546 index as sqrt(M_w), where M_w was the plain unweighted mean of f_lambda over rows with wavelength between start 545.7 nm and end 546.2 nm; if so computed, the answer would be 4.36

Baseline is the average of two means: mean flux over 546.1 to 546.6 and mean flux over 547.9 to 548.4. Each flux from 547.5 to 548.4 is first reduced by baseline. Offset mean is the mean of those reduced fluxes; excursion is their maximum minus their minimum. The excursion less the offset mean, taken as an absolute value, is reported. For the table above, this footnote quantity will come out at 4.0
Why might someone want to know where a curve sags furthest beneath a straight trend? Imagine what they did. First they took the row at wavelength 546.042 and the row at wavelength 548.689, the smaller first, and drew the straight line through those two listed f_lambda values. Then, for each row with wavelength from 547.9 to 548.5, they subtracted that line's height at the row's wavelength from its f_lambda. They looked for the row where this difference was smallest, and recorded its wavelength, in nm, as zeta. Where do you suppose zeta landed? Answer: 548.057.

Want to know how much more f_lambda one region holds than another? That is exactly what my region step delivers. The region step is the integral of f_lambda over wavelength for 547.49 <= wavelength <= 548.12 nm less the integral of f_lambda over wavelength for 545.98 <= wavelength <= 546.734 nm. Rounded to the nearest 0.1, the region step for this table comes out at -3.3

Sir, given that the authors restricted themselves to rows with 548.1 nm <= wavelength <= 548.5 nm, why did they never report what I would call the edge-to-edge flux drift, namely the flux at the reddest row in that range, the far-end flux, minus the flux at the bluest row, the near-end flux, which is 1.9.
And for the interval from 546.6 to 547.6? -0.1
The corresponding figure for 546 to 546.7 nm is -1.3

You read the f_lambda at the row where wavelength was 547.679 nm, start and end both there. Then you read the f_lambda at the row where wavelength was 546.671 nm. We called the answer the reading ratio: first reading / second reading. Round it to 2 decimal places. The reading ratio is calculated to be 0.96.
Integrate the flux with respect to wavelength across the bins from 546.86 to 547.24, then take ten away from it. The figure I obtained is -2.2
